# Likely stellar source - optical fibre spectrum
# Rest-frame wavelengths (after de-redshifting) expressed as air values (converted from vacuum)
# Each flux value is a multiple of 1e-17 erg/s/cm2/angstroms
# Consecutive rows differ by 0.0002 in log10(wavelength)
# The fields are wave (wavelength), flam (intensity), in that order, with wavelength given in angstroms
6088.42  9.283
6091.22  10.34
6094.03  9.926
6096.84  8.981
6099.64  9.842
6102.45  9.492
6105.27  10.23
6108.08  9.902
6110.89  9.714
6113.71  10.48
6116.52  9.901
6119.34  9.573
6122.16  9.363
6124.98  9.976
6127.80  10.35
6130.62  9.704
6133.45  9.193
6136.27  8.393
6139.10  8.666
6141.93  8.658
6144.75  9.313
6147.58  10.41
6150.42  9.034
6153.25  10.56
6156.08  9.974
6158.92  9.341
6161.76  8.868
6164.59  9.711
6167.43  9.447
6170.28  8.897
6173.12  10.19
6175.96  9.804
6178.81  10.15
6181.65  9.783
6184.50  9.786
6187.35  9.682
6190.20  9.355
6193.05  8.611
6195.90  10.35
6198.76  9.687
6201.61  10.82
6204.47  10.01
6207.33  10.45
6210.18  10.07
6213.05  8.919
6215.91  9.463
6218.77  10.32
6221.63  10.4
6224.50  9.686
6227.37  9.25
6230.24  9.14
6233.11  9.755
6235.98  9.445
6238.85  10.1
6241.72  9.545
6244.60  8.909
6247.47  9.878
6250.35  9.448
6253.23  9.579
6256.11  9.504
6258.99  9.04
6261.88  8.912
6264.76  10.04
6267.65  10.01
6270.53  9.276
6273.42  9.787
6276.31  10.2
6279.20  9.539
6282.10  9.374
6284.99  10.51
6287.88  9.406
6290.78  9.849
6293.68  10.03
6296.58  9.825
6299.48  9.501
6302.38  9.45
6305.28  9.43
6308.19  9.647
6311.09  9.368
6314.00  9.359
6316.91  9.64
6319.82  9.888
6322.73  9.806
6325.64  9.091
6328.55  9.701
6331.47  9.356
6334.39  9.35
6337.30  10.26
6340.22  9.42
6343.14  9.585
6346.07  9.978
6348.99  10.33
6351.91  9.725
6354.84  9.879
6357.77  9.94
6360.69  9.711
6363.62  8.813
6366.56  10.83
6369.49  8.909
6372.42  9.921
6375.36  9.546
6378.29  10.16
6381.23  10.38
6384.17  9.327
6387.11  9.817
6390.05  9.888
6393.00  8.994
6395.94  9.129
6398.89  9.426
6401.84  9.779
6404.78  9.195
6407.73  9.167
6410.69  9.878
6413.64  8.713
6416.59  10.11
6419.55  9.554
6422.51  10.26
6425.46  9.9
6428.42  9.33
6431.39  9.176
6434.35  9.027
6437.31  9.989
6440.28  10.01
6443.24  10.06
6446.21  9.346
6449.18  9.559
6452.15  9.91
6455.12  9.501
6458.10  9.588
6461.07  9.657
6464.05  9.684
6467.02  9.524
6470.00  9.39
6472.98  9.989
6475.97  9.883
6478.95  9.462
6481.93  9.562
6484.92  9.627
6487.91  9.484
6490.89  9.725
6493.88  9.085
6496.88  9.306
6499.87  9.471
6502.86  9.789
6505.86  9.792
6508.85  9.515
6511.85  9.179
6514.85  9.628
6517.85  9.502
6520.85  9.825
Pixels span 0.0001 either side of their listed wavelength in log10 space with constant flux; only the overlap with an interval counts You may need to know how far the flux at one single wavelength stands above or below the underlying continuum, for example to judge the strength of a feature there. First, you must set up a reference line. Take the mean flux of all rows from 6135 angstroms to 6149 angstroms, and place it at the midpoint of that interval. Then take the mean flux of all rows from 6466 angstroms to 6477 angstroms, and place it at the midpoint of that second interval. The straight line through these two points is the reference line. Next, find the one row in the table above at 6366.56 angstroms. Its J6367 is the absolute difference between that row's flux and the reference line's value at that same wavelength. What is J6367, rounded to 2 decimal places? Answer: 1.33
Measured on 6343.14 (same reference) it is 0.13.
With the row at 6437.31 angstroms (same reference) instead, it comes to 0.36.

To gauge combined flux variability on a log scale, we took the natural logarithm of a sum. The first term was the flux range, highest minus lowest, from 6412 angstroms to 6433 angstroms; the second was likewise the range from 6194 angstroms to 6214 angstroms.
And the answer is 1.24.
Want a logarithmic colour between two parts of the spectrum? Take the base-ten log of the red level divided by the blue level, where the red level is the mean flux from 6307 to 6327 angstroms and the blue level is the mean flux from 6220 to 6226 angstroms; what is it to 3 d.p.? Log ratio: -0.022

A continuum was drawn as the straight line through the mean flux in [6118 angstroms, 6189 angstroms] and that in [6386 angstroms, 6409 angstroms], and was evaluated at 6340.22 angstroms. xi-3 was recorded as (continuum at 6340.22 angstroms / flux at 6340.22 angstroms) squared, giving 1.01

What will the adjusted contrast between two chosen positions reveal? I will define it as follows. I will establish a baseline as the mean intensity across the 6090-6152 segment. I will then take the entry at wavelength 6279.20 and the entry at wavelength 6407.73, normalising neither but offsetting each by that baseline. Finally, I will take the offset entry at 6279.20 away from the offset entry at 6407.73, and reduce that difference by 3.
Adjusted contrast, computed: -3.4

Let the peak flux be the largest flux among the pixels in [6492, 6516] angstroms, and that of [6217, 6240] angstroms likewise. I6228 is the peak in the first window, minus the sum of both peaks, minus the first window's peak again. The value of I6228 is -20.2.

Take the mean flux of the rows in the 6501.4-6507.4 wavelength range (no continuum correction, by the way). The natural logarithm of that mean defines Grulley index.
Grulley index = 2.28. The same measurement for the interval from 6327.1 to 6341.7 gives 2.26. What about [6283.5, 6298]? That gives 2.29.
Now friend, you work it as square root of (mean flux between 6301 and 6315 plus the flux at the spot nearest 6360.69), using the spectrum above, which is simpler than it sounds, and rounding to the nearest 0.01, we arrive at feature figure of 4.38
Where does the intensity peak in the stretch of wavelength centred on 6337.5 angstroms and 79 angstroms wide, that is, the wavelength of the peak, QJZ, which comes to 6366.56 angstroms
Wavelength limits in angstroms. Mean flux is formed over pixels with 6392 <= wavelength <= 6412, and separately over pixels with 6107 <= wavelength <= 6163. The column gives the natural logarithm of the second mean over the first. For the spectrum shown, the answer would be 0.021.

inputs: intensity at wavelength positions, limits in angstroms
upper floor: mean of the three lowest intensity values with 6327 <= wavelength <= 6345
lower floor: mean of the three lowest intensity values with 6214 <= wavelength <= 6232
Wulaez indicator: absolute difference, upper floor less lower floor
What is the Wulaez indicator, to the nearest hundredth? 0.09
